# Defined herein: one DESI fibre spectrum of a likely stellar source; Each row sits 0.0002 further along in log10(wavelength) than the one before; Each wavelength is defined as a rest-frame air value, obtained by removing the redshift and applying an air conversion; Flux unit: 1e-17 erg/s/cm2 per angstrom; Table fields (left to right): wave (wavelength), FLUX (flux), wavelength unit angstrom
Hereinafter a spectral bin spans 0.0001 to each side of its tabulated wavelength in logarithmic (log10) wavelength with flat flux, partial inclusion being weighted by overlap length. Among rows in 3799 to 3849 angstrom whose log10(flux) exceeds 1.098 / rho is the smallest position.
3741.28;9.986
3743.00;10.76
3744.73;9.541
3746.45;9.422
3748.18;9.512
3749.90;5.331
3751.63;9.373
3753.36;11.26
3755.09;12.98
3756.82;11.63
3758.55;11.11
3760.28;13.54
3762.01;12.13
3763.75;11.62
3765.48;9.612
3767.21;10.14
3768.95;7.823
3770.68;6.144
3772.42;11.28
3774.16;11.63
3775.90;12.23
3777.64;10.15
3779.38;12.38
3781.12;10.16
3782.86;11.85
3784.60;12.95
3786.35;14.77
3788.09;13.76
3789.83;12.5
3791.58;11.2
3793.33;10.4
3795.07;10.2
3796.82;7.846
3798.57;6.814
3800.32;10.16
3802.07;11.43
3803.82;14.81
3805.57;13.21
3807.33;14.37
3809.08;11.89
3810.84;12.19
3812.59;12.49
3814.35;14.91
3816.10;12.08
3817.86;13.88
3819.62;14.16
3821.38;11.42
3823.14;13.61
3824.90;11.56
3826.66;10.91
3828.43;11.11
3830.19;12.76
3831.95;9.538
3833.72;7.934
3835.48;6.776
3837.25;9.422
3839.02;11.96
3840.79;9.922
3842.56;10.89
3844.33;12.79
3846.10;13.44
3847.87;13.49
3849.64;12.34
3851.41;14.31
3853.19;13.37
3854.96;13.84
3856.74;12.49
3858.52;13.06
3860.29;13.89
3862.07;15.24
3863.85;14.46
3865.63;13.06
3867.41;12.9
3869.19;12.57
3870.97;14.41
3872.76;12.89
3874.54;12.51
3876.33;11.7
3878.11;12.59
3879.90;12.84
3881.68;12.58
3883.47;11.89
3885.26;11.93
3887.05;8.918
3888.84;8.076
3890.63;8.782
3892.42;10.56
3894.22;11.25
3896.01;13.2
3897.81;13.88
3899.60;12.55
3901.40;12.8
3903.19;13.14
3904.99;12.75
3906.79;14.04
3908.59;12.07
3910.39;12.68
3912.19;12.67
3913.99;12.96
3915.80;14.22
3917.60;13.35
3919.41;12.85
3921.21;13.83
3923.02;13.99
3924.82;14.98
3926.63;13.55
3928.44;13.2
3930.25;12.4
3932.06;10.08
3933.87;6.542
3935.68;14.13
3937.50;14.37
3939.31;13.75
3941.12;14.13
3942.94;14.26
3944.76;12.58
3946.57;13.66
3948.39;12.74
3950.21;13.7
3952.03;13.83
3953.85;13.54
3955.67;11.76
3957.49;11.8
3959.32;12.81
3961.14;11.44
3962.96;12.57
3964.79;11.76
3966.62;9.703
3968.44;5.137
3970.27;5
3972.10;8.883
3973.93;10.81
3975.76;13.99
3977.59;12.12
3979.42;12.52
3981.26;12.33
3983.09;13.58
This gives 3803.82 angstrom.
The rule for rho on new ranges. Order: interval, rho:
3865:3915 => 3865.63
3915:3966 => 3915.80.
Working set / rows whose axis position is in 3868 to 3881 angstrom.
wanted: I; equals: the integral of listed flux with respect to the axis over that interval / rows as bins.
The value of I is 166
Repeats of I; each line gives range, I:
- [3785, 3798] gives 149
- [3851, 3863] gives 165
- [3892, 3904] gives 151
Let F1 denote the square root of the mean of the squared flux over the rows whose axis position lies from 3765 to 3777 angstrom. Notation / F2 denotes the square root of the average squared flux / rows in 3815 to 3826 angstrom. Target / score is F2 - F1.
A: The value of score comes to 3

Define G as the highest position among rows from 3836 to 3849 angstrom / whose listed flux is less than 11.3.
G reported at 3842.56 angstrom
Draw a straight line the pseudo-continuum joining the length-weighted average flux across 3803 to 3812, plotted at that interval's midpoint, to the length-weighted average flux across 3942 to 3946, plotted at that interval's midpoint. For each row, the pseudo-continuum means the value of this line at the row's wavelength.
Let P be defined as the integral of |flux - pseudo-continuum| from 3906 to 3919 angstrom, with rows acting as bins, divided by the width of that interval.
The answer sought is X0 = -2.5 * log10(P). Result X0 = 0.43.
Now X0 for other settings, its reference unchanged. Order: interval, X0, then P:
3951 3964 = -0.06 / 1.1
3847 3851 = 0.50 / 0.6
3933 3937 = -1.35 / 3.5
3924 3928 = 0.30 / 0.8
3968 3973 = -2.12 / 7.0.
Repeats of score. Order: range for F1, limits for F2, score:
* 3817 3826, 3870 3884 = 0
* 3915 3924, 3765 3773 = -4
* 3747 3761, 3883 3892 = -1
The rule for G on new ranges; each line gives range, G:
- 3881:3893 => 3892.42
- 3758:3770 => 3768.95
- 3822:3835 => 3833.72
